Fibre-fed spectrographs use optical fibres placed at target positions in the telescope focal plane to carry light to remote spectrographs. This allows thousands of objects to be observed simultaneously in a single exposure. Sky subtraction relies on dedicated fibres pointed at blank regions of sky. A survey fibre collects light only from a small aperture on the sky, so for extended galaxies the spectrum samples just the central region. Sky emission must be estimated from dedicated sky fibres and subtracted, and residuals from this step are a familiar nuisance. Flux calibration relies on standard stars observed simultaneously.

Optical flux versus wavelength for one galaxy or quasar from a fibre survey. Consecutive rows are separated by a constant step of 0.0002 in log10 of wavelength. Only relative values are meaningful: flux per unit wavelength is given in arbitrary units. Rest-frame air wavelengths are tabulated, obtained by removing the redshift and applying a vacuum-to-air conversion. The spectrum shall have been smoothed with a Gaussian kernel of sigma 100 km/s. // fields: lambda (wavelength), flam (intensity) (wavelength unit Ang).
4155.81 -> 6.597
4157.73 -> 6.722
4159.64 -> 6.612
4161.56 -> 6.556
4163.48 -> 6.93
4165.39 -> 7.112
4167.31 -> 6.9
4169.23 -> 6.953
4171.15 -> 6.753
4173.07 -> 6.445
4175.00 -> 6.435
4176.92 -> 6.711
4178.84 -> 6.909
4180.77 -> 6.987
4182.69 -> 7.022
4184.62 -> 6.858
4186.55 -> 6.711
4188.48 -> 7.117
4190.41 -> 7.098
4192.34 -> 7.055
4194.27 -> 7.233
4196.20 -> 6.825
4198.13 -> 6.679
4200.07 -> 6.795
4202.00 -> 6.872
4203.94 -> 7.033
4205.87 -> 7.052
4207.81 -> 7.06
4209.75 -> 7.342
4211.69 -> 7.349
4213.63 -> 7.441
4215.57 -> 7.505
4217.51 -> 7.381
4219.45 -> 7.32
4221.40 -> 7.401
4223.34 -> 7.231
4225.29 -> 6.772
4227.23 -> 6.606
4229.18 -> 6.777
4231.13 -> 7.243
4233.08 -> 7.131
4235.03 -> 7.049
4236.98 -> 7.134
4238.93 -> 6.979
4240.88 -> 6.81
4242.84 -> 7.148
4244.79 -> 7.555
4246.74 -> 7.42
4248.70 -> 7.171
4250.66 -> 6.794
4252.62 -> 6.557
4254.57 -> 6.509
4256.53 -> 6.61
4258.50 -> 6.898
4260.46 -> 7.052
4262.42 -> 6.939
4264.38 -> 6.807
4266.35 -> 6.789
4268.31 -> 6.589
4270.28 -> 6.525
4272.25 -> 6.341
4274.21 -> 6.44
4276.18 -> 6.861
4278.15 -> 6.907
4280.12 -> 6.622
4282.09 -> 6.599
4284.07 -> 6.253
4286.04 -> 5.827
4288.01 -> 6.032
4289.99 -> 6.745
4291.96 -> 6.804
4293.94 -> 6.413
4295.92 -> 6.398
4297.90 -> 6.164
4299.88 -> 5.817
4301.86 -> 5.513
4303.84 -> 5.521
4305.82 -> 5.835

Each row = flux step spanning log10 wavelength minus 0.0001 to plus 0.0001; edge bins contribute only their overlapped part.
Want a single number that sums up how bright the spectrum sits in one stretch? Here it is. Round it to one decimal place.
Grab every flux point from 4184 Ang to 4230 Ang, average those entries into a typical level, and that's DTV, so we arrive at 7.1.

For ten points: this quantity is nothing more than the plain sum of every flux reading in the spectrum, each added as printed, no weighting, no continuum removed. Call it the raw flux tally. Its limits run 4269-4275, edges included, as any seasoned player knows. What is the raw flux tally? 19.3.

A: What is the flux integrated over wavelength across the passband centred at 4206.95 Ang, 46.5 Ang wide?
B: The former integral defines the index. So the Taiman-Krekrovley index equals 328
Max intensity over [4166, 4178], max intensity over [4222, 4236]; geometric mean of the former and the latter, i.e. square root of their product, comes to 7.10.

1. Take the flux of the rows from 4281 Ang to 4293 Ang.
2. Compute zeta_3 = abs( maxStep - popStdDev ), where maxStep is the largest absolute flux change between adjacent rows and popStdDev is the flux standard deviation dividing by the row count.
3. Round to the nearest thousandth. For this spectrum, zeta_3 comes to 0.347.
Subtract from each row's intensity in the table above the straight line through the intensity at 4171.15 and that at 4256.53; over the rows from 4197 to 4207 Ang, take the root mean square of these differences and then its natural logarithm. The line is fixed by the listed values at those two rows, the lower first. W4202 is -1.4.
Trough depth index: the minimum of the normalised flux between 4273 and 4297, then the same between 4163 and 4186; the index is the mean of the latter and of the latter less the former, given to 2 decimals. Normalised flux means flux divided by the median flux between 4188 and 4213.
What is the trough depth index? 0.50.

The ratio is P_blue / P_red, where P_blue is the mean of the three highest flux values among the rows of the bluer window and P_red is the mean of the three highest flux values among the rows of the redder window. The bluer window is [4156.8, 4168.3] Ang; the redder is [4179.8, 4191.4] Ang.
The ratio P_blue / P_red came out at 0.99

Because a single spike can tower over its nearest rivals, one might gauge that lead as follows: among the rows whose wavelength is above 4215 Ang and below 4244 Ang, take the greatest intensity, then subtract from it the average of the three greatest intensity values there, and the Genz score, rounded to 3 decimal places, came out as 0.076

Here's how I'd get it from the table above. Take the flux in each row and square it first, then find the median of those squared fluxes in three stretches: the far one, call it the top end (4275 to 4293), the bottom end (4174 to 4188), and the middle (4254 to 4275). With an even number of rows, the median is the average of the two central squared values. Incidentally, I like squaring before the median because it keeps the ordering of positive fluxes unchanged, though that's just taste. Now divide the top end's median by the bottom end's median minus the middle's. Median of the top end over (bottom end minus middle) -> 13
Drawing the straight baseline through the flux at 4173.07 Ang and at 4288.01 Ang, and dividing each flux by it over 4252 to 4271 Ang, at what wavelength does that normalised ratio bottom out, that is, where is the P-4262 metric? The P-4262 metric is 4254.57 Ang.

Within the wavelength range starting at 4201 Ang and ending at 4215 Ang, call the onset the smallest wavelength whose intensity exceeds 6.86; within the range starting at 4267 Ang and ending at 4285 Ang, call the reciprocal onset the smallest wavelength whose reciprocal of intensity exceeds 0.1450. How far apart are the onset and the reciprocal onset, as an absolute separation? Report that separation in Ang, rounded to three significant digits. 66.3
